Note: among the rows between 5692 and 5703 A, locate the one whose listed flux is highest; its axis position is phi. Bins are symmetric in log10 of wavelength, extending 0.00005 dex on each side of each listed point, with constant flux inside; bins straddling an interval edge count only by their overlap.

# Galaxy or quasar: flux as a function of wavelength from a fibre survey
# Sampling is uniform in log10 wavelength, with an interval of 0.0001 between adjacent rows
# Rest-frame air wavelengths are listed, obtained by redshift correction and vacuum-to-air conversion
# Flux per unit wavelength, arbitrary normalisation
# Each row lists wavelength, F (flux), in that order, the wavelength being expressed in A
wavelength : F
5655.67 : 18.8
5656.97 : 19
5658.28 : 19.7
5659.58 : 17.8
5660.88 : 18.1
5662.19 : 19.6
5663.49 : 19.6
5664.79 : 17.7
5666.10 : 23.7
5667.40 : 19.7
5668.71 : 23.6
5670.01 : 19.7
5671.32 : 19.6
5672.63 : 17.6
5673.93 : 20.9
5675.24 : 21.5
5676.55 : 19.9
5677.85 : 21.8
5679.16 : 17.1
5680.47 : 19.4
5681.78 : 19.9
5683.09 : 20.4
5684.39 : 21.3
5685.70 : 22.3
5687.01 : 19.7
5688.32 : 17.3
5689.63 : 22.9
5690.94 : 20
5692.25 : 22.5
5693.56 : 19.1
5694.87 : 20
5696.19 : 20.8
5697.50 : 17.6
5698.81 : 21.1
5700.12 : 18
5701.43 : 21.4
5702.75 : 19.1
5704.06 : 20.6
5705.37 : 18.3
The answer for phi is 5692.25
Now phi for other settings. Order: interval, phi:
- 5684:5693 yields 5689.63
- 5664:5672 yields 5666.10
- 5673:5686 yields 5685.70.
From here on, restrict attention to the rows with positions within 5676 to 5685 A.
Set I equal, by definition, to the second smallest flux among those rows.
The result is 19.4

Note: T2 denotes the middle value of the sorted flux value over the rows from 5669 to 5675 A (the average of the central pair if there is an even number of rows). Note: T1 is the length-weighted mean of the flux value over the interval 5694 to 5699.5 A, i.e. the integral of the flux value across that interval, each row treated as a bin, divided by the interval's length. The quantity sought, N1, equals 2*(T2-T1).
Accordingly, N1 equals 0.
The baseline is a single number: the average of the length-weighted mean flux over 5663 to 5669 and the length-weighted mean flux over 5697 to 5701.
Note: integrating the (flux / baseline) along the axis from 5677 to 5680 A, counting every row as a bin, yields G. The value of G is 2.9 A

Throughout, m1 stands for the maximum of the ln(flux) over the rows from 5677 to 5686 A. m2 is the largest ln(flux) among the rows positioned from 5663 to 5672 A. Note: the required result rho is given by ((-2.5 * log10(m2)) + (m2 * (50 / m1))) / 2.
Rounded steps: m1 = 3.10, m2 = 3.17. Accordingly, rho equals 24.9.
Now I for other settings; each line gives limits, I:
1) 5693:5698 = 19.1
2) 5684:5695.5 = 19.1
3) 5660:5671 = 18.1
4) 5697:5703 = 18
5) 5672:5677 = 19.9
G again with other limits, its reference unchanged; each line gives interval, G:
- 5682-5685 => 3.1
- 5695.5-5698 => 2.4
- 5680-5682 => 2.0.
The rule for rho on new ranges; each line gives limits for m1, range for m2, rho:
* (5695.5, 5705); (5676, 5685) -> 24.5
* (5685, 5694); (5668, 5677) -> 24.6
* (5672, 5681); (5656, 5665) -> 23.6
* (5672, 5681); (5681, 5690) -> 24.8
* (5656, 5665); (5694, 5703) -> 25.1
